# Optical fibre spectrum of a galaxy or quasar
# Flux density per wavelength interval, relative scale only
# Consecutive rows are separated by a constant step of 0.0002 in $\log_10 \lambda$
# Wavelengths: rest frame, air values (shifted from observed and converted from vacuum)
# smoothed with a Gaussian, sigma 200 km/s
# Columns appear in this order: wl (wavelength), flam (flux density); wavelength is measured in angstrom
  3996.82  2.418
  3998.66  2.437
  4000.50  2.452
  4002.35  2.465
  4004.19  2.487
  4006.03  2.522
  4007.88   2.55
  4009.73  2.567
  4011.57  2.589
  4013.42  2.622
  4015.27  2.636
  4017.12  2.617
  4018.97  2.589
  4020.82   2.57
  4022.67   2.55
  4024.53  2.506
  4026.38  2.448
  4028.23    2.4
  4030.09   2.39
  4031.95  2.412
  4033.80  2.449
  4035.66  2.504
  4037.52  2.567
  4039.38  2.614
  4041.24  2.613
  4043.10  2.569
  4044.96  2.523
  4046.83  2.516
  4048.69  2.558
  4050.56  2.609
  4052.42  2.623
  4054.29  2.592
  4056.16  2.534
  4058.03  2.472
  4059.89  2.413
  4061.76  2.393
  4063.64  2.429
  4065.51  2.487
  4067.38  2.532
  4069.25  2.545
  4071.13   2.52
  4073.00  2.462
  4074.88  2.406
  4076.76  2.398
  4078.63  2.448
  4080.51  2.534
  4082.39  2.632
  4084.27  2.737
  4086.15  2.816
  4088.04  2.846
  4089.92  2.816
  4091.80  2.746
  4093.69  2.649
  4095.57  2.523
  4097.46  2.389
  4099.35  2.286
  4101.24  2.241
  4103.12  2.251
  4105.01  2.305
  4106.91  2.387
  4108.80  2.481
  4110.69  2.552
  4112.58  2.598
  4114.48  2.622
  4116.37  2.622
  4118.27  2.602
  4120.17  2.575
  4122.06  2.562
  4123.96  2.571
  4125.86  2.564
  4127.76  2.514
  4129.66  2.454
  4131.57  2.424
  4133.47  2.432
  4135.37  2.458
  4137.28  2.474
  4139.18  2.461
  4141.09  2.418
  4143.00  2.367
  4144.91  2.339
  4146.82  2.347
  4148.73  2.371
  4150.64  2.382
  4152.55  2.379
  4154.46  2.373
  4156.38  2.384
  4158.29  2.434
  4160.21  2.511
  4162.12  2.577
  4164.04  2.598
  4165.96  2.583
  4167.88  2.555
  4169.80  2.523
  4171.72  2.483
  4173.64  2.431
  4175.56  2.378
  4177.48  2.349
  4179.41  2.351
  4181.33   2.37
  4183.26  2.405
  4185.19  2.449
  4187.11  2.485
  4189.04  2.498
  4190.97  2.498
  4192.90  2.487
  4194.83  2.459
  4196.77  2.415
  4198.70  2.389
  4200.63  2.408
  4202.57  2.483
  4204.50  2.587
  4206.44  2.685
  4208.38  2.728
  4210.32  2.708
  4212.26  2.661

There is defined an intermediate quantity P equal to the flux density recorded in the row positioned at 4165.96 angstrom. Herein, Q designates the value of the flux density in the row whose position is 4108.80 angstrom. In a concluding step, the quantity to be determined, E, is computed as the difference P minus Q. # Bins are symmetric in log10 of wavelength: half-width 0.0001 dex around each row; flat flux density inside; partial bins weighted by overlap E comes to 0.10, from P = 2.583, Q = 2.481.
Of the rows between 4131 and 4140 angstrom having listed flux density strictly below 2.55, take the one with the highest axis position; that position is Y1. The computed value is 4139.18 angstrom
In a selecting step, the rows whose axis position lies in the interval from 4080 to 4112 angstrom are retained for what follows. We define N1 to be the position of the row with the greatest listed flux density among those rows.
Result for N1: 4088.04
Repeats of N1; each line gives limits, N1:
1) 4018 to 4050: 4039.38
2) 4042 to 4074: 4052.42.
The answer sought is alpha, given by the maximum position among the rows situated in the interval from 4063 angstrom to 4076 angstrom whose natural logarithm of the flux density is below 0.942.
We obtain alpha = 4074.88 angstrom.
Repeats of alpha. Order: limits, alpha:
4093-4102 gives 4101.24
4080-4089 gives 4080.51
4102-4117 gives 4110.69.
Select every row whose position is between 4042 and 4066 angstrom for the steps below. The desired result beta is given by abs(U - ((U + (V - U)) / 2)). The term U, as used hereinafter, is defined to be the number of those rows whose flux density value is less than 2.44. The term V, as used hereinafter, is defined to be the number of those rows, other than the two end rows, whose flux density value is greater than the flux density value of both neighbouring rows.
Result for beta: 2.5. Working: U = 3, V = 1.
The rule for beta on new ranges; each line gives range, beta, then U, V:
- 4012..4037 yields 2.5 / 3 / 1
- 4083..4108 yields 5.5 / 6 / 1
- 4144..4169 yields 7.0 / 8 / 2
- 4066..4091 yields 1.0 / 2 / 2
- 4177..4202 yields 7.0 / 7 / 0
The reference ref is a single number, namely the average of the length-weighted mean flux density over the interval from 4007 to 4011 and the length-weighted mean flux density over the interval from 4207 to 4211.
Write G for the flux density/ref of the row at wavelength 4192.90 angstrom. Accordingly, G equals 0.94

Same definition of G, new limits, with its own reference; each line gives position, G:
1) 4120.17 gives 0.98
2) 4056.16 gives 0.96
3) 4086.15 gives 1.07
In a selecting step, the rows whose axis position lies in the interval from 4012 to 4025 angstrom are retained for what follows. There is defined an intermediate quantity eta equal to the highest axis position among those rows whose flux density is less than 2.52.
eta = 4024.53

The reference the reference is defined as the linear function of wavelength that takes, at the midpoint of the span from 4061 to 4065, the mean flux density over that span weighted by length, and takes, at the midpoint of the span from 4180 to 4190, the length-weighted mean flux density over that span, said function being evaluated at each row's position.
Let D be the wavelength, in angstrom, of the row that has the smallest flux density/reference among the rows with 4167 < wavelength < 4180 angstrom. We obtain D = 4177.48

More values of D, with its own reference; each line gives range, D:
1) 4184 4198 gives 4196.77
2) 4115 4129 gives 4127.76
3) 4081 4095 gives 4082.39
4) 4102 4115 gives 4103.12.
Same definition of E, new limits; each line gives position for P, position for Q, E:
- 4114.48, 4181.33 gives 0.25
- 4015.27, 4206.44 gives -0.05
